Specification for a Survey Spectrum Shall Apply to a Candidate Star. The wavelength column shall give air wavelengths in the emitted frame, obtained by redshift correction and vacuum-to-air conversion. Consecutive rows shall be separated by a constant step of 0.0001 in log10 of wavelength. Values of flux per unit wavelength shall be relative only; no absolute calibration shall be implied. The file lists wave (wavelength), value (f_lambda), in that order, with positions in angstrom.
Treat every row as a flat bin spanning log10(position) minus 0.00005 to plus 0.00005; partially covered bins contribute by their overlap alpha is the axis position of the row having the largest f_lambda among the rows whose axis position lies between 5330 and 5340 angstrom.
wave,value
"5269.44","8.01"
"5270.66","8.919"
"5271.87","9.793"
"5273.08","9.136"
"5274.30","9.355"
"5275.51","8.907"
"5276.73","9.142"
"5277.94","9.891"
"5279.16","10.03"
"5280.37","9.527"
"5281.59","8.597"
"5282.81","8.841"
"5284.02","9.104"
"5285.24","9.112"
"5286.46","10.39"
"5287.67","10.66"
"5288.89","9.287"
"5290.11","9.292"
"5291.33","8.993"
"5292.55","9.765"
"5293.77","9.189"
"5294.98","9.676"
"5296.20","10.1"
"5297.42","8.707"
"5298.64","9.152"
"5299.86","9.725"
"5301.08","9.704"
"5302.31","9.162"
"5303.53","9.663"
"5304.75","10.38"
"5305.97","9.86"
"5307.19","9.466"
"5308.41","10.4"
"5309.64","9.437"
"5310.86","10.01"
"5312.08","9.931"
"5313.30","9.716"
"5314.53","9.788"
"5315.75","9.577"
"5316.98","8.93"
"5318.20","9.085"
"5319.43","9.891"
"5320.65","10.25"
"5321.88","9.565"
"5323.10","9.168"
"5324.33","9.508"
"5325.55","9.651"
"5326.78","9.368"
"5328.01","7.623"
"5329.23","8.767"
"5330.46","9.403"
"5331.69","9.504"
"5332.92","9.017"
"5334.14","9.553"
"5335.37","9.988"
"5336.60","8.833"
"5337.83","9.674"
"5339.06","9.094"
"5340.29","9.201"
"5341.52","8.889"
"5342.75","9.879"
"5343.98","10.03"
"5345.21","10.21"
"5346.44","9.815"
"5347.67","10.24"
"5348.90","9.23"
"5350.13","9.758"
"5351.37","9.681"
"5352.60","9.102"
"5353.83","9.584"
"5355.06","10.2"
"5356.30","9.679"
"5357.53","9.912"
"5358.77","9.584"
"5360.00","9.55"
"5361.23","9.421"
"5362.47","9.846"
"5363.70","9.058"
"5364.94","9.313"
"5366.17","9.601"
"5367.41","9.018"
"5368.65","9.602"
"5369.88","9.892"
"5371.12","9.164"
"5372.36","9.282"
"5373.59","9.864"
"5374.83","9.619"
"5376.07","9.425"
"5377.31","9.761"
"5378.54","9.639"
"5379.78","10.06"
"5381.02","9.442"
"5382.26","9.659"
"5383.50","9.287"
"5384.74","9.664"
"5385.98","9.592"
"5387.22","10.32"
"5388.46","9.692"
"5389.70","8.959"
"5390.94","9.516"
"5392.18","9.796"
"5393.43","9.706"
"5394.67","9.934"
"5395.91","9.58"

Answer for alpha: 5335.37 angstrom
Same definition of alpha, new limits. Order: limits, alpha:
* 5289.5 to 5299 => 5296.20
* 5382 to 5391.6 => 5387.22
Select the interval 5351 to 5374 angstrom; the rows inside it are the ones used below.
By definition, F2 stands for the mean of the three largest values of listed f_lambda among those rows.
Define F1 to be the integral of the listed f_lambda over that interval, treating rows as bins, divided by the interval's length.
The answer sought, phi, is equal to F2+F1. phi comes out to 19.5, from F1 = 9.543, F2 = 10.0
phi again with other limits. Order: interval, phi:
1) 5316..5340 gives 19.4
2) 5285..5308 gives 20.1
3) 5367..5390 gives 19.7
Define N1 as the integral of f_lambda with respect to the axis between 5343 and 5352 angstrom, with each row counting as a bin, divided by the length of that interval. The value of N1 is 9.9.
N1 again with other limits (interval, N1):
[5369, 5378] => 9.6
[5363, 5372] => 9.4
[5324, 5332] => 9.1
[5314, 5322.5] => 9.6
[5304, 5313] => 9.9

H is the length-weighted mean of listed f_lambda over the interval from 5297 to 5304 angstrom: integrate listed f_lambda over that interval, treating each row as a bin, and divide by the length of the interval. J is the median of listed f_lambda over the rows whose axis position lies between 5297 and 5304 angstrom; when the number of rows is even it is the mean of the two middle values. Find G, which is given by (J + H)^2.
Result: 352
